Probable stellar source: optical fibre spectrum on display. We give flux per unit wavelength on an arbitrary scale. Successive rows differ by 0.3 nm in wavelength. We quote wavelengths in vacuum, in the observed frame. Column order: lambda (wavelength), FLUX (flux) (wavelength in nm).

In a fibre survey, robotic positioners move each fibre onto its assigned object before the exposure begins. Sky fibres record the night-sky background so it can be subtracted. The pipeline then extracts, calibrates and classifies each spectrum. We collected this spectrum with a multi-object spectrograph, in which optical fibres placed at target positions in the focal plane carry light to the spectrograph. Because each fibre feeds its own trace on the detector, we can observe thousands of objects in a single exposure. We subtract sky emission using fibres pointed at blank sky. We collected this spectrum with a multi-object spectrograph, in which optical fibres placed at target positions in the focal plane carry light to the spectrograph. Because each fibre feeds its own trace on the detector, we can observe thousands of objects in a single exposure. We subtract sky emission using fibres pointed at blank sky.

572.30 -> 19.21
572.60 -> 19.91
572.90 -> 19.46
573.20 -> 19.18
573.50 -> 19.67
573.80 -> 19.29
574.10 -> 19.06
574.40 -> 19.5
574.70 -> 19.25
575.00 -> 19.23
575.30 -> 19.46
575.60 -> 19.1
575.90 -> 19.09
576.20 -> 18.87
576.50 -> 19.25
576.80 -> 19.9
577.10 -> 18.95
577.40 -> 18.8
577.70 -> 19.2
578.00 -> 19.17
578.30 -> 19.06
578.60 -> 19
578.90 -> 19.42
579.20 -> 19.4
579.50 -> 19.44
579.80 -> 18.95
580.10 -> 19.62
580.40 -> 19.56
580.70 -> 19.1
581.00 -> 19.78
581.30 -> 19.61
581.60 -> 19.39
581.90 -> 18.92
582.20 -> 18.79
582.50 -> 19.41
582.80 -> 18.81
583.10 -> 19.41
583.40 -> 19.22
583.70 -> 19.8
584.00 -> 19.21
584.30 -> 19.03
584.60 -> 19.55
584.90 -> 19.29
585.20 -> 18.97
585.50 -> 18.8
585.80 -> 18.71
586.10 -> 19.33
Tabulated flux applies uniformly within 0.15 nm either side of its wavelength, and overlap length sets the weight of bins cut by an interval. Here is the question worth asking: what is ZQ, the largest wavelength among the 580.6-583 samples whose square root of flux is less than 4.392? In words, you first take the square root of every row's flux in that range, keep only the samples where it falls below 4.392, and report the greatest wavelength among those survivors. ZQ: 582.80 nm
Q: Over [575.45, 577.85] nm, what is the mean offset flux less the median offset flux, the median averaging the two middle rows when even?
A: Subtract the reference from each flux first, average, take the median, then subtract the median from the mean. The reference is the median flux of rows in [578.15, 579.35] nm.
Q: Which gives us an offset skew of 0.050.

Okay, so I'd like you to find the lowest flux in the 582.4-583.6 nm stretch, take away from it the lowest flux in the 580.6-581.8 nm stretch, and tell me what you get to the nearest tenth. -0.3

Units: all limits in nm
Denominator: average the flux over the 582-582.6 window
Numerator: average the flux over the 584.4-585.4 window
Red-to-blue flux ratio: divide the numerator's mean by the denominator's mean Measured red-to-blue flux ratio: 1.01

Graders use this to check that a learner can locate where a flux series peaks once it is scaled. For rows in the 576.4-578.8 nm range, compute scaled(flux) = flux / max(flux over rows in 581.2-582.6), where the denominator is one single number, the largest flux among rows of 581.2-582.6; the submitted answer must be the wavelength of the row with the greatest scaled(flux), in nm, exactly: 576.80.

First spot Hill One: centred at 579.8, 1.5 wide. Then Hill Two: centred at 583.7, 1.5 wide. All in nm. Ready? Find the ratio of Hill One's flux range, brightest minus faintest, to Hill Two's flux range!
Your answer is 0.87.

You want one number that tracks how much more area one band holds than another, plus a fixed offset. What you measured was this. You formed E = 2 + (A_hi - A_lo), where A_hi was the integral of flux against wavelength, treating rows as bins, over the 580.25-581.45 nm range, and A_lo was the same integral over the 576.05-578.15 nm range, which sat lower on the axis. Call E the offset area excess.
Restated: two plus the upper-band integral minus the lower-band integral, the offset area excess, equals -15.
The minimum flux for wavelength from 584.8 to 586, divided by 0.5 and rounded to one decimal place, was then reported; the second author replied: 37.4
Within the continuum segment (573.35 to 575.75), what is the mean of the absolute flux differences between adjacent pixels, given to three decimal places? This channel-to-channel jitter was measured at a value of 0.273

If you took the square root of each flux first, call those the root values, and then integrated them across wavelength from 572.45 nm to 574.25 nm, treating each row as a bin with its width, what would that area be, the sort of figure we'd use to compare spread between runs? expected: 7.9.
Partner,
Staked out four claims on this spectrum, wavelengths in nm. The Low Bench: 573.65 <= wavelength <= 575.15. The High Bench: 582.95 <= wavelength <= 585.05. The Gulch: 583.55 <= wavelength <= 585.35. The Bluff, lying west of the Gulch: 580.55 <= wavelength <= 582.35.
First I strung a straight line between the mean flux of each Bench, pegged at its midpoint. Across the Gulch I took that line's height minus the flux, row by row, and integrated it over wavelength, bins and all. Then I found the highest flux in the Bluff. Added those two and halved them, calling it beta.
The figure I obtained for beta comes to 9.9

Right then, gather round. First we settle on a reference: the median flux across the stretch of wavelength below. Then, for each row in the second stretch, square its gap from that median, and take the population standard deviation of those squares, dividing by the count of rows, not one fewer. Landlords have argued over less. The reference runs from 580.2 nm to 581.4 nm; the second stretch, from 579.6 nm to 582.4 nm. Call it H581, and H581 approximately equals 0.23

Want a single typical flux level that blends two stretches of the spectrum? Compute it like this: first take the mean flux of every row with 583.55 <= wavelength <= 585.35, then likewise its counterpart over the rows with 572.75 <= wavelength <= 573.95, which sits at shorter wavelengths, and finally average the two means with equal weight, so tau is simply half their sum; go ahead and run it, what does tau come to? 19.4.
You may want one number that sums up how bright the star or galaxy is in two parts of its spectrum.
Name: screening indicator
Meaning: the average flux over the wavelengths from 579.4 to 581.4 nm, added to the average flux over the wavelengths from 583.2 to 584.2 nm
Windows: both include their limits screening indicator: 38.8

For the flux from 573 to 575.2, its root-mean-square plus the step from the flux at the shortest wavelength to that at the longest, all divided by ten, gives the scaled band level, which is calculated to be 1.94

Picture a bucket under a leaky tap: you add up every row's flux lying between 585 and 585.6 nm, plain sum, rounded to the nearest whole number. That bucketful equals 38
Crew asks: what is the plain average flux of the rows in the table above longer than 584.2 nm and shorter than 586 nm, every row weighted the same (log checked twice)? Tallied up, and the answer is 19.1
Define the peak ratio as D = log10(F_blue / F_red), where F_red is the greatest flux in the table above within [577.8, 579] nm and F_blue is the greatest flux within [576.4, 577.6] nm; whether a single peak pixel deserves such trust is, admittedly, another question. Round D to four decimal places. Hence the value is 0.0106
